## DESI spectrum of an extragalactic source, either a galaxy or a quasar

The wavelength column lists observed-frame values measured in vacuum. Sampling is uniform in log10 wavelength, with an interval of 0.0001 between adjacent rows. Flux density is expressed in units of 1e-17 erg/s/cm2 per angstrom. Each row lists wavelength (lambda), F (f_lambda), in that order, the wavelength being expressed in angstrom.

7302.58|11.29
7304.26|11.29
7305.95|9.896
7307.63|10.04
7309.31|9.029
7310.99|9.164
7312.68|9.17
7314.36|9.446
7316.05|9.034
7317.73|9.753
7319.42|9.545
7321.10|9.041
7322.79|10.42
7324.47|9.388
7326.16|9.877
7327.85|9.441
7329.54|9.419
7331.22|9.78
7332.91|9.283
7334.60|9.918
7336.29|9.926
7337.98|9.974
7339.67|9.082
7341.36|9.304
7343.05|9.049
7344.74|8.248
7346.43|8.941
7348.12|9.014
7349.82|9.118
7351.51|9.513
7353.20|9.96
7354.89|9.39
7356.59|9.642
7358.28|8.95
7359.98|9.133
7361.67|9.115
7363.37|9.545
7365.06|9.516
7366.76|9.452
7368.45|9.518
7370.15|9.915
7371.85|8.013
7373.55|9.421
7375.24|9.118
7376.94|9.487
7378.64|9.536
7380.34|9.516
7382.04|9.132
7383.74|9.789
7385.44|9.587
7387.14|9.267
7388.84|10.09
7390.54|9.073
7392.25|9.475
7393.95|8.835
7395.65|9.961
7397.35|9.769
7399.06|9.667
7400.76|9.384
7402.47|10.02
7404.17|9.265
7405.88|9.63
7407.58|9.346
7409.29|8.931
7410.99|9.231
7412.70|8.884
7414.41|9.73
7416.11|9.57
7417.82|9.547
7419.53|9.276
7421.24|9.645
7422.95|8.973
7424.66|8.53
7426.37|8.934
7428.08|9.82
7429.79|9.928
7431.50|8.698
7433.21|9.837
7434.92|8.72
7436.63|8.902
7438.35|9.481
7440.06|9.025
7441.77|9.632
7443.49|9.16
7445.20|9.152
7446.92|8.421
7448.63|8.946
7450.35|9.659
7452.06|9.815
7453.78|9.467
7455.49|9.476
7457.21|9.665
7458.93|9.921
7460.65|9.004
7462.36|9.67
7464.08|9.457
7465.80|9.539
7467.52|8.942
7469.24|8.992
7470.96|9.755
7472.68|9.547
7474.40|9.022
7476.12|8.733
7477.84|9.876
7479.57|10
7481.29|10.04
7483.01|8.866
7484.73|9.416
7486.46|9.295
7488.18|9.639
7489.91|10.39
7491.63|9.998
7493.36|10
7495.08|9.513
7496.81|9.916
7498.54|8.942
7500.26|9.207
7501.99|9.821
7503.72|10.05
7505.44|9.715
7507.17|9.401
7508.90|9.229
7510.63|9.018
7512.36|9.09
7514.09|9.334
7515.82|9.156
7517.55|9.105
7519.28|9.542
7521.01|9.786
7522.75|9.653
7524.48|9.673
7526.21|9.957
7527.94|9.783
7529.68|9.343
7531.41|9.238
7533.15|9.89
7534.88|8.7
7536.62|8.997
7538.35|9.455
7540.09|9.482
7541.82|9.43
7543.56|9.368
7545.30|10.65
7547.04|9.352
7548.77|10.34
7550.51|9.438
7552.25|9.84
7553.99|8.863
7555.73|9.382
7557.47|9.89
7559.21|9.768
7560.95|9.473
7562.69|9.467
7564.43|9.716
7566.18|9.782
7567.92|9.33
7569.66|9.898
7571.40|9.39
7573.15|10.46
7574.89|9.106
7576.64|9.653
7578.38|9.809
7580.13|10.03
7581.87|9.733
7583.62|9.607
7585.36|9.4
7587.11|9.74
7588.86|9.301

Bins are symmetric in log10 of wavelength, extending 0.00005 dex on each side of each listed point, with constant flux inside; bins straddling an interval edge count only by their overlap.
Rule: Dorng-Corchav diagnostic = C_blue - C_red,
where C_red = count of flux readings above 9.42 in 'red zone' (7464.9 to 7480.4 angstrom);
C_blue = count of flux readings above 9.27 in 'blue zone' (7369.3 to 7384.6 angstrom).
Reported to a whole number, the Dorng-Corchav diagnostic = 1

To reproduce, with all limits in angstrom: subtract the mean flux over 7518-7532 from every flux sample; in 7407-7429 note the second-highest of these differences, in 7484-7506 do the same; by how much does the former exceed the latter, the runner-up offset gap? -0.32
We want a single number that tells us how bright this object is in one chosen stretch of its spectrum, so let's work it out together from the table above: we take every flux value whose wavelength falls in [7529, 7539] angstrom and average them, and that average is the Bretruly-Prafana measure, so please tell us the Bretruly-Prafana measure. 9.27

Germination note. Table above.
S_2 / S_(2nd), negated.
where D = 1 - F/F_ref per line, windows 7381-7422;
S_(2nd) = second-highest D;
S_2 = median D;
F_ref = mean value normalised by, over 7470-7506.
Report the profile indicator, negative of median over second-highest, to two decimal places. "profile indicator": -0.13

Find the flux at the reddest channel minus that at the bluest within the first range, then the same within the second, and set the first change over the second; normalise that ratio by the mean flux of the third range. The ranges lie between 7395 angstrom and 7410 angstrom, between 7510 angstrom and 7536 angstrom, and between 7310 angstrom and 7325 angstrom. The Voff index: 0.3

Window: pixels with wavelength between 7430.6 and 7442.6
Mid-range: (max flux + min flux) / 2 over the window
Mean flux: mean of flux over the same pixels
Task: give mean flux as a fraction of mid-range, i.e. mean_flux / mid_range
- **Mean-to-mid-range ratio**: 0.99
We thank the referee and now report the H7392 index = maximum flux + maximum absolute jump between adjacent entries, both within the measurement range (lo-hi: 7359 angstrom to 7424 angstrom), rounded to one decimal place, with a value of 12.0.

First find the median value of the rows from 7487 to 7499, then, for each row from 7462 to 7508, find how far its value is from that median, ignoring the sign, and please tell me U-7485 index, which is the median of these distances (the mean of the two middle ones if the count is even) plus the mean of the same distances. 0.82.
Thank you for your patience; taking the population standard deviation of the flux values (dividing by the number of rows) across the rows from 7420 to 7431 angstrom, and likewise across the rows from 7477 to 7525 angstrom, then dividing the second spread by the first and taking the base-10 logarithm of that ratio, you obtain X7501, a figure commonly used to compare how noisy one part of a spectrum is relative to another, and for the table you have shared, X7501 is -0.12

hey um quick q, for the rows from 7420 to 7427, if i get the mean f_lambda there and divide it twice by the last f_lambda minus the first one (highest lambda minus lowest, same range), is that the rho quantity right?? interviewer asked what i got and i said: 18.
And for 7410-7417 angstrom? 81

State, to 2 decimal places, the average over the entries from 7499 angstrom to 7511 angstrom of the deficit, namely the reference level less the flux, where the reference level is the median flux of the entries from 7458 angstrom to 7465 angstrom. 0.07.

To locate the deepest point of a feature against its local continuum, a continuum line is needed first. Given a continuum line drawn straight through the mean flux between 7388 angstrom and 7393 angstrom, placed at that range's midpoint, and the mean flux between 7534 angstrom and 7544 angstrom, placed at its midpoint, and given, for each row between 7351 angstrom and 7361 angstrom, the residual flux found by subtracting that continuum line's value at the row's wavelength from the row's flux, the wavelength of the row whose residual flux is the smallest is 7358.28 angstrom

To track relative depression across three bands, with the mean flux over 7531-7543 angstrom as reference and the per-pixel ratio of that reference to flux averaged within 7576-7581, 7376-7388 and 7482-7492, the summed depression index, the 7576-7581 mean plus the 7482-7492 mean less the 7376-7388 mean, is 0.94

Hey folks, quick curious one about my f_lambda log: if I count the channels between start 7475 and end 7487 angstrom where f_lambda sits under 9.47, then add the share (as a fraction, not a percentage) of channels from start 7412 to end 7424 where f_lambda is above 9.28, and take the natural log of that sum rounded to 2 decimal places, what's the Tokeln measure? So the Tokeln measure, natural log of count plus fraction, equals 1.52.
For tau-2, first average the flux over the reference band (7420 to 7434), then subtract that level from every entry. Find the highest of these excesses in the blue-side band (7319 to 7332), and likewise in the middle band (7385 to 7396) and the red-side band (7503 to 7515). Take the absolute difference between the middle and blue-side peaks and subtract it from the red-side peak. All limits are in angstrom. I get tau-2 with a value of 0.4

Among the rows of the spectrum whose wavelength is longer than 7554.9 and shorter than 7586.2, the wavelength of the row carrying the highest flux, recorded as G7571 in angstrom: 7573.15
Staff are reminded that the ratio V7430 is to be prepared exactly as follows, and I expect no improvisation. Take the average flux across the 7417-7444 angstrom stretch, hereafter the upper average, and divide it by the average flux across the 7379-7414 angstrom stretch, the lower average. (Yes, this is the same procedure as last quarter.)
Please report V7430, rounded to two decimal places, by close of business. 0.98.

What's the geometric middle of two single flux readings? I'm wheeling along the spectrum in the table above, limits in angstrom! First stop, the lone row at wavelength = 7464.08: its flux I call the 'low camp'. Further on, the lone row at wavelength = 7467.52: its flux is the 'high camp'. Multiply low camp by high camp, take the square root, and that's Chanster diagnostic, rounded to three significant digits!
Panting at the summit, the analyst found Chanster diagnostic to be 9.20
